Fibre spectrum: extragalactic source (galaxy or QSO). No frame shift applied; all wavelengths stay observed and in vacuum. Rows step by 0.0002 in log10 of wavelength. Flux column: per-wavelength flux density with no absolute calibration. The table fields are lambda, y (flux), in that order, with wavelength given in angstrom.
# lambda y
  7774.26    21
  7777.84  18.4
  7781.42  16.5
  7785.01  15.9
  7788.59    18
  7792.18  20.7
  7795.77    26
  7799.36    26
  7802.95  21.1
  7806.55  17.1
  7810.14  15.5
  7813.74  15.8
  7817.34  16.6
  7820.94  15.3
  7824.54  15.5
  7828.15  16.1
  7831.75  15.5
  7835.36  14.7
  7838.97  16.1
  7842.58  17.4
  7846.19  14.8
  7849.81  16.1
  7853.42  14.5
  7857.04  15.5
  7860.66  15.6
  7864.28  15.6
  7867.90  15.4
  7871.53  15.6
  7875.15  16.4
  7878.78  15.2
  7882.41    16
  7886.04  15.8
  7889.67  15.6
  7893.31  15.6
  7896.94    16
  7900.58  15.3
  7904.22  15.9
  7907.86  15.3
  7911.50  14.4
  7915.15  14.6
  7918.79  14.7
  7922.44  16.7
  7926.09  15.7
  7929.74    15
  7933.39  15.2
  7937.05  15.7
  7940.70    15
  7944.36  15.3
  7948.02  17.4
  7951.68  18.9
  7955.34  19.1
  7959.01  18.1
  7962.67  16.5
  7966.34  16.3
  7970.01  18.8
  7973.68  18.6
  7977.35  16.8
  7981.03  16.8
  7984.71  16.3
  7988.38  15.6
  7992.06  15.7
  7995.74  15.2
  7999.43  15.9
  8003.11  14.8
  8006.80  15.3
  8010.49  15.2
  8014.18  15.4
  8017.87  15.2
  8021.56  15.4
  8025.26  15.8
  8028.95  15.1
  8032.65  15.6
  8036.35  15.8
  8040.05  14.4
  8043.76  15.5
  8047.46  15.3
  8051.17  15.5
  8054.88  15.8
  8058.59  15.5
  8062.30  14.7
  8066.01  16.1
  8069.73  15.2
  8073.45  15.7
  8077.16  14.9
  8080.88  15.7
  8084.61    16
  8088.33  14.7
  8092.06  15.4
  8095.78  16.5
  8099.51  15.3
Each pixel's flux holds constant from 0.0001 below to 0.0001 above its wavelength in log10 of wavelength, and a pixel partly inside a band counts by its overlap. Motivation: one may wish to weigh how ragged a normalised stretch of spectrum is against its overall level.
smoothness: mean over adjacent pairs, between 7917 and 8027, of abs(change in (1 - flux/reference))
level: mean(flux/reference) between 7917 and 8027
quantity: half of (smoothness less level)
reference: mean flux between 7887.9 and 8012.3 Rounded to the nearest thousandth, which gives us -0.480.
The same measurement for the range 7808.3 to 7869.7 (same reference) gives -0.459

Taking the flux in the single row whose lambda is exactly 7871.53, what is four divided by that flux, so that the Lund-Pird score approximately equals 0.256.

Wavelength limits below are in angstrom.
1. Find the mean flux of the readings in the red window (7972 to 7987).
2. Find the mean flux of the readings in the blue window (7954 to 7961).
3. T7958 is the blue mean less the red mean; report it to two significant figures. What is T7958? 1.5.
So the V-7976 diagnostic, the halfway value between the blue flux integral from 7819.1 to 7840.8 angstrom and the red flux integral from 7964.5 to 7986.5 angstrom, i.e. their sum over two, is 358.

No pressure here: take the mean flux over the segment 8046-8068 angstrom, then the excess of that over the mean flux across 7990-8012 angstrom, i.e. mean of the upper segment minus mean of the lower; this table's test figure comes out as 0.13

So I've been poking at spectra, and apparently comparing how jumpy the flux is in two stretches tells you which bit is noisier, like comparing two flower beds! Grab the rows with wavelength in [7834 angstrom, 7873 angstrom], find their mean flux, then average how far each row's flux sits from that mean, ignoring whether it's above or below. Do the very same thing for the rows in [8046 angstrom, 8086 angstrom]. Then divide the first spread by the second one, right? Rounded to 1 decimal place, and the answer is 1.6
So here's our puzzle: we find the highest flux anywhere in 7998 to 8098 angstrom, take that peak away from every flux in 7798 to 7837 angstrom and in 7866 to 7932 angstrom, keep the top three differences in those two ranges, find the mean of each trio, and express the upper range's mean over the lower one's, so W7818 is 0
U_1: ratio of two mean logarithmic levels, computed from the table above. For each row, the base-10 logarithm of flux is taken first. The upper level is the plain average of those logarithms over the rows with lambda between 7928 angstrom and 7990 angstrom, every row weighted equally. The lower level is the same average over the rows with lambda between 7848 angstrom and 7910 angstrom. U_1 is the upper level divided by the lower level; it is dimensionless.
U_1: 1.03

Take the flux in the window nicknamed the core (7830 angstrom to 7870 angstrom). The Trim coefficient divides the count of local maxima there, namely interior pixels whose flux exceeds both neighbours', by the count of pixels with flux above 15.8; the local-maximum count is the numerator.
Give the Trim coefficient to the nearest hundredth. 0.67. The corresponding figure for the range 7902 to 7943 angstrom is 1.00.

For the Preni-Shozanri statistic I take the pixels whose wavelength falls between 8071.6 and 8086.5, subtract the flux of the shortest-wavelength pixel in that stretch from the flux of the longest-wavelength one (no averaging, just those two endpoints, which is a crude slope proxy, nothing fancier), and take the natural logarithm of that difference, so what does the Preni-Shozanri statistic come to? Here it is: -1.2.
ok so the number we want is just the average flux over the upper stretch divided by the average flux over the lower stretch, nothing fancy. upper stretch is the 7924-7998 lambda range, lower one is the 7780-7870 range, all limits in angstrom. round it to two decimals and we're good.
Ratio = 0.97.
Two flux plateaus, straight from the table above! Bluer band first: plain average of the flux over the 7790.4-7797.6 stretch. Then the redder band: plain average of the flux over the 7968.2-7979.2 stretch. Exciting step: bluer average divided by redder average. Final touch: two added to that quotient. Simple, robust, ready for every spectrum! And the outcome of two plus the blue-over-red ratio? 3.29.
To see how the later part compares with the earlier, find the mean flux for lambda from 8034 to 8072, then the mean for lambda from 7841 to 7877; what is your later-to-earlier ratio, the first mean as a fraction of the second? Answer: 0.98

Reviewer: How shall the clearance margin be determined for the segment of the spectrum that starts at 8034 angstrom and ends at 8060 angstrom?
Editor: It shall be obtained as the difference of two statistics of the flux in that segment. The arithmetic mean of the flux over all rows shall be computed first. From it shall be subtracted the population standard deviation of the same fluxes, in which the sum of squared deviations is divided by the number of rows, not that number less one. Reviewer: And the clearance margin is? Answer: 15.0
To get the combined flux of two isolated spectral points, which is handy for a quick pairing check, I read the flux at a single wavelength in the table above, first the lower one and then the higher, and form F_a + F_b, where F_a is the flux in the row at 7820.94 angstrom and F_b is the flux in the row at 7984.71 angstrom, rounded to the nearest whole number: 32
